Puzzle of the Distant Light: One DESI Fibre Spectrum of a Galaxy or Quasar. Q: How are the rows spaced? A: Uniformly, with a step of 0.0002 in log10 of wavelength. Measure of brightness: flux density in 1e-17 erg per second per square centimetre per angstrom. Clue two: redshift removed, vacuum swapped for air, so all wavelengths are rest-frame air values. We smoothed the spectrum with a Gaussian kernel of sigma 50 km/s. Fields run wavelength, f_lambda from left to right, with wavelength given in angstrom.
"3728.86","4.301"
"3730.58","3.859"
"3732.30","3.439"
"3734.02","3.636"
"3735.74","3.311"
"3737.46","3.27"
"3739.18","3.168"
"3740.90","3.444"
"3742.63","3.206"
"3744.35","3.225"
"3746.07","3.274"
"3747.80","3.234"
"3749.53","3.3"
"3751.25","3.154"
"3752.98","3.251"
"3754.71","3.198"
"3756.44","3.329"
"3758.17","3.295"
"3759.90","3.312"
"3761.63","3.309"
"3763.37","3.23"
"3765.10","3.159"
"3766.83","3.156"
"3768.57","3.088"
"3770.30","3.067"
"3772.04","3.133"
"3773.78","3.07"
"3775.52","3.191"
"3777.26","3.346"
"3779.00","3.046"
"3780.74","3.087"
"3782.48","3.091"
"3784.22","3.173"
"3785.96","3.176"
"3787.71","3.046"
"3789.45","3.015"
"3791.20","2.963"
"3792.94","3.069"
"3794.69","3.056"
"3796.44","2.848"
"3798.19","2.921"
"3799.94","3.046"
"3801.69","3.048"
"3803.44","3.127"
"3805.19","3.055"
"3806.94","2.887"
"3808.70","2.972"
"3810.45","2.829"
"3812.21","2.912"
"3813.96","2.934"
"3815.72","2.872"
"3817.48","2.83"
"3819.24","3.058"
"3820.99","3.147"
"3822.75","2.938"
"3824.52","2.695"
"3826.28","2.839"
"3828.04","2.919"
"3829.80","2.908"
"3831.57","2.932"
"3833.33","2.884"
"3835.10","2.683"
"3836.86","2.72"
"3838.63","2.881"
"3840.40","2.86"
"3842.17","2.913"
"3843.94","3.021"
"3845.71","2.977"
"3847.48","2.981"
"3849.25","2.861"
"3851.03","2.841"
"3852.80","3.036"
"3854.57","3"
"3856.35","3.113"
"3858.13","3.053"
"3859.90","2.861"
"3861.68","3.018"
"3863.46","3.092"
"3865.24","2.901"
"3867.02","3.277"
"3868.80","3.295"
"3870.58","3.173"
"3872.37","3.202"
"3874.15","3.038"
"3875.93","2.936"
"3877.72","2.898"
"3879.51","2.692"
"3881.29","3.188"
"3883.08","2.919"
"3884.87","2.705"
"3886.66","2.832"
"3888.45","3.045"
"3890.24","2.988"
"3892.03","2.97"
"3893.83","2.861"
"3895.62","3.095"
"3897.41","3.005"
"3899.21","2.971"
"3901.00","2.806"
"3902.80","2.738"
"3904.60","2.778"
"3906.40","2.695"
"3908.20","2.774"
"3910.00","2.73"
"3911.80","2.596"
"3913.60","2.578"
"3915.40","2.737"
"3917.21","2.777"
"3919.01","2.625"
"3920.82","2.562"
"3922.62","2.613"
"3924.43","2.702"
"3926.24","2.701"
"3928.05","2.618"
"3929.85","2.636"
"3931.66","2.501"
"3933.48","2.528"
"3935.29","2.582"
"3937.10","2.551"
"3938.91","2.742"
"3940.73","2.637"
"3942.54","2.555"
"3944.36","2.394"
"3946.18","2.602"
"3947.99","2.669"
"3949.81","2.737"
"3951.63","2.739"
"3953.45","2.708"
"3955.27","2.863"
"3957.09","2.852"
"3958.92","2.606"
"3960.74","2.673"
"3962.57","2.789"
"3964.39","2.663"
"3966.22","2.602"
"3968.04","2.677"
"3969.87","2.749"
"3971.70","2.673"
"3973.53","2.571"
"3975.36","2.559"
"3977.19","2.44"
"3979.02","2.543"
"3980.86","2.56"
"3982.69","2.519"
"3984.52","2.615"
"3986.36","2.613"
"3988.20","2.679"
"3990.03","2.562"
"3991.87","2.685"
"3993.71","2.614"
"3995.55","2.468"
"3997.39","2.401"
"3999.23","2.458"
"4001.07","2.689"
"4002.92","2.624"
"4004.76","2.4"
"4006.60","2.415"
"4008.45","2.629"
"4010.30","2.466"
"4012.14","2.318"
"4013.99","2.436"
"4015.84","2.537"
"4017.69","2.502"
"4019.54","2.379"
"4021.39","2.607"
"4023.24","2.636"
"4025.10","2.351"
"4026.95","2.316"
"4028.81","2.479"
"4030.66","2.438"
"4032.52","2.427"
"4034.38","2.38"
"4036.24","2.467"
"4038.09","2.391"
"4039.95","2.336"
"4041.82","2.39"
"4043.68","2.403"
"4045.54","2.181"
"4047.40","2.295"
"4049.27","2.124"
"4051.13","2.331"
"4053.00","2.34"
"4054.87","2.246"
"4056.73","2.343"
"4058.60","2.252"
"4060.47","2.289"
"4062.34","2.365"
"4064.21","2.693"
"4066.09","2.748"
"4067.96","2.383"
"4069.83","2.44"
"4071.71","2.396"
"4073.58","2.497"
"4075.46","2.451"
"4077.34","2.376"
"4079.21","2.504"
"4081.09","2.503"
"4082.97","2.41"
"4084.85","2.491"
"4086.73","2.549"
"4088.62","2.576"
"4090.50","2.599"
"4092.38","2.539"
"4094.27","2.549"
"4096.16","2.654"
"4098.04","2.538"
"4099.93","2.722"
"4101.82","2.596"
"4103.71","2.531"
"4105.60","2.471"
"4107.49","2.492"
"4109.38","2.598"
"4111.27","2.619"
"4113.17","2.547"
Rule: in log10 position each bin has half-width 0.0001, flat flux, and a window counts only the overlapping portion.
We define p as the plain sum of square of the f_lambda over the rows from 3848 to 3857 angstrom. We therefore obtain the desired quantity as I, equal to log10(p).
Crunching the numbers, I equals 1.65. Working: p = 44.2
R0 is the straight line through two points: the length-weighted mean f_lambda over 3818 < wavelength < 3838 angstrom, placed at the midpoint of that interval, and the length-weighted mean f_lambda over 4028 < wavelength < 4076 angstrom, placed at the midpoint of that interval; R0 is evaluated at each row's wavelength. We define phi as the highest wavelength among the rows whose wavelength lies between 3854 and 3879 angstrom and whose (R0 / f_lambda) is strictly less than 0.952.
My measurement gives 3875.93 angstrom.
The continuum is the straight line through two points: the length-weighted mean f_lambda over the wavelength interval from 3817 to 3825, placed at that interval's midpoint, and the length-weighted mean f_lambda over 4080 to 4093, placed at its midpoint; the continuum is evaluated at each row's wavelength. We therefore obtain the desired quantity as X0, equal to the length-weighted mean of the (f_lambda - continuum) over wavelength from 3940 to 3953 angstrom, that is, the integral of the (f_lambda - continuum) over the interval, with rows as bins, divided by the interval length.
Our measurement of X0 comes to -0.13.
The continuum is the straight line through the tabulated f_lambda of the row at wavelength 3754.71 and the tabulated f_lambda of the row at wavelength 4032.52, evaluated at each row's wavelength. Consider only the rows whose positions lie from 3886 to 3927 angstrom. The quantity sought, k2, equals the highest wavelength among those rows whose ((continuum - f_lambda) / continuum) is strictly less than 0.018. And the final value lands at 3926.24 angstrom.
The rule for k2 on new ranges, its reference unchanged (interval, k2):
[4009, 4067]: 4066.09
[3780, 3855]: 3854.57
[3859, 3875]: 3874.15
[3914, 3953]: 3951.63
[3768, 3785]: 3784.22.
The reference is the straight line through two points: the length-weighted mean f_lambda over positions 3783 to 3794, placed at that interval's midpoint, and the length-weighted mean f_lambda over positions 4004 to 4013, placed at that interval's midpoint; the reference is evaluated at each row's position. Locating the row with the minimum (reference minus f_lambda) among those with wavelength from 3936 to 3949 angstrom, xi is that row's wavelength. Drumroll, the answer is 3938.91 angstrom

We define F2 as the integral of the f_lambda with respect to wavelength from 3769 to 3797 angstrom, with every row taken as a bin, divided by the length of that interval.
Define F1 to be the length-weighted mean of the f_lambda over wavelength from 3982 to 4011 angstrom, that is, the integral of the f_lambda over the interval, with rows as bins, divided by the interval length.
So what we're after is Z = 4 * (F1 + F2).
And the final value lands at 22.6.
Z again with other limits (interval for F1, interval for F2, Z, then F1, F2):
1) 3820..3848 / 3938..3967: 22.3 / 2.89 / 2.7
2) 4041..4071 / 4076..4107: 19.6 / 2.36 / 2.5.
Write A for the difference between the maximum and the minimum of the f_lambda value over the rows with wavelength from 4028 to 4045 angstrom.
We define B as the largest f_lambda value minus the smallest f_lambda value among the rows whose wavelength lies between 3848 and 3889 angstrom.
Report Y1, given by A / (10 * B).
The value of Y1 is 0.02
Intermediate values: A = 0.14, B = 0.60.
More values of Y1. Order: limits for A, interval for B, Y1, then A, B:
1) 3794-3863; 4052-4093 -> 0.09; 0.46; 0.50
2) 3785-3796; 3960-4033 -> 0.05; 0.21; 0.47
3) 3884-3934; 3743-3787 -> 0.20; 0.59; 0.30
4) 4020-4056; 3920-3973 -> 0.11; 0.51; 0.47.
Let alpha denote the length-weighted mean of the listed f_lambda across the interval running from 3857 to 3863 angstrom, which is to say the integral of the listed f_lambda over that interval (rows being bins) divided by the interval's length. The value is 3.0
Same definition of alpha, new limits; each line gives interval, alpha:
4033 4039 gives 2.4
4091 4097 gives 2.6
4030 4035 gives 2.4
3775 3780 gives 3.2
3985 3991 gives 2.6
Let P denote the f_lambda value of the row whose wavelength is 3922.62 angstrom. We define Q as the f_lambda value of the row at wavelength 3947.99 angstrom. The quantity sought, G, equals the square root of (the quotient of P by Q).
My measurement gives 0.99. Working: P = 2.613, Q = 2.669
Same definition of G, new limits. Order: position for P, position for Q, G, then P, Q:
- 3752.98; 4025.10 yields 1.18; 3.251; 2.351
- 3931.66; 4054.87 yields 1.06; 2.501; 2.246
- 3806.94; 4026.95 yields 1.12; 2.887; 2.316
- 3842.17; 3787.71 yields 0.98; 2.913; 3.046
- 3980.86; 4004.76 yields 1.03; 2.56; 2.4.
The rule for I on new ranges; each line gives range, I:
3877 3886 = 1.62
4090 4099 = 1.52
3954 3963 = 1.58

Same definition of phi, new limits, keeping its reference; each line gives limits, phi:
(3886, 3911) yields 3899.21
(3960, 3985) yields 3969.87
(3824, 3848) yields 3843.94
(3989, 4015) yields 4008.45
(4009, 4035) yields 4023.24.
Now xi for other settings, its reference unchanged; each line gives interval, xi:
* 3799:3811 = 3803.44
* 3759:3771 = 3761.63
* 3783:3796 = 3785.96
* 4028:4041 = 4036.24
